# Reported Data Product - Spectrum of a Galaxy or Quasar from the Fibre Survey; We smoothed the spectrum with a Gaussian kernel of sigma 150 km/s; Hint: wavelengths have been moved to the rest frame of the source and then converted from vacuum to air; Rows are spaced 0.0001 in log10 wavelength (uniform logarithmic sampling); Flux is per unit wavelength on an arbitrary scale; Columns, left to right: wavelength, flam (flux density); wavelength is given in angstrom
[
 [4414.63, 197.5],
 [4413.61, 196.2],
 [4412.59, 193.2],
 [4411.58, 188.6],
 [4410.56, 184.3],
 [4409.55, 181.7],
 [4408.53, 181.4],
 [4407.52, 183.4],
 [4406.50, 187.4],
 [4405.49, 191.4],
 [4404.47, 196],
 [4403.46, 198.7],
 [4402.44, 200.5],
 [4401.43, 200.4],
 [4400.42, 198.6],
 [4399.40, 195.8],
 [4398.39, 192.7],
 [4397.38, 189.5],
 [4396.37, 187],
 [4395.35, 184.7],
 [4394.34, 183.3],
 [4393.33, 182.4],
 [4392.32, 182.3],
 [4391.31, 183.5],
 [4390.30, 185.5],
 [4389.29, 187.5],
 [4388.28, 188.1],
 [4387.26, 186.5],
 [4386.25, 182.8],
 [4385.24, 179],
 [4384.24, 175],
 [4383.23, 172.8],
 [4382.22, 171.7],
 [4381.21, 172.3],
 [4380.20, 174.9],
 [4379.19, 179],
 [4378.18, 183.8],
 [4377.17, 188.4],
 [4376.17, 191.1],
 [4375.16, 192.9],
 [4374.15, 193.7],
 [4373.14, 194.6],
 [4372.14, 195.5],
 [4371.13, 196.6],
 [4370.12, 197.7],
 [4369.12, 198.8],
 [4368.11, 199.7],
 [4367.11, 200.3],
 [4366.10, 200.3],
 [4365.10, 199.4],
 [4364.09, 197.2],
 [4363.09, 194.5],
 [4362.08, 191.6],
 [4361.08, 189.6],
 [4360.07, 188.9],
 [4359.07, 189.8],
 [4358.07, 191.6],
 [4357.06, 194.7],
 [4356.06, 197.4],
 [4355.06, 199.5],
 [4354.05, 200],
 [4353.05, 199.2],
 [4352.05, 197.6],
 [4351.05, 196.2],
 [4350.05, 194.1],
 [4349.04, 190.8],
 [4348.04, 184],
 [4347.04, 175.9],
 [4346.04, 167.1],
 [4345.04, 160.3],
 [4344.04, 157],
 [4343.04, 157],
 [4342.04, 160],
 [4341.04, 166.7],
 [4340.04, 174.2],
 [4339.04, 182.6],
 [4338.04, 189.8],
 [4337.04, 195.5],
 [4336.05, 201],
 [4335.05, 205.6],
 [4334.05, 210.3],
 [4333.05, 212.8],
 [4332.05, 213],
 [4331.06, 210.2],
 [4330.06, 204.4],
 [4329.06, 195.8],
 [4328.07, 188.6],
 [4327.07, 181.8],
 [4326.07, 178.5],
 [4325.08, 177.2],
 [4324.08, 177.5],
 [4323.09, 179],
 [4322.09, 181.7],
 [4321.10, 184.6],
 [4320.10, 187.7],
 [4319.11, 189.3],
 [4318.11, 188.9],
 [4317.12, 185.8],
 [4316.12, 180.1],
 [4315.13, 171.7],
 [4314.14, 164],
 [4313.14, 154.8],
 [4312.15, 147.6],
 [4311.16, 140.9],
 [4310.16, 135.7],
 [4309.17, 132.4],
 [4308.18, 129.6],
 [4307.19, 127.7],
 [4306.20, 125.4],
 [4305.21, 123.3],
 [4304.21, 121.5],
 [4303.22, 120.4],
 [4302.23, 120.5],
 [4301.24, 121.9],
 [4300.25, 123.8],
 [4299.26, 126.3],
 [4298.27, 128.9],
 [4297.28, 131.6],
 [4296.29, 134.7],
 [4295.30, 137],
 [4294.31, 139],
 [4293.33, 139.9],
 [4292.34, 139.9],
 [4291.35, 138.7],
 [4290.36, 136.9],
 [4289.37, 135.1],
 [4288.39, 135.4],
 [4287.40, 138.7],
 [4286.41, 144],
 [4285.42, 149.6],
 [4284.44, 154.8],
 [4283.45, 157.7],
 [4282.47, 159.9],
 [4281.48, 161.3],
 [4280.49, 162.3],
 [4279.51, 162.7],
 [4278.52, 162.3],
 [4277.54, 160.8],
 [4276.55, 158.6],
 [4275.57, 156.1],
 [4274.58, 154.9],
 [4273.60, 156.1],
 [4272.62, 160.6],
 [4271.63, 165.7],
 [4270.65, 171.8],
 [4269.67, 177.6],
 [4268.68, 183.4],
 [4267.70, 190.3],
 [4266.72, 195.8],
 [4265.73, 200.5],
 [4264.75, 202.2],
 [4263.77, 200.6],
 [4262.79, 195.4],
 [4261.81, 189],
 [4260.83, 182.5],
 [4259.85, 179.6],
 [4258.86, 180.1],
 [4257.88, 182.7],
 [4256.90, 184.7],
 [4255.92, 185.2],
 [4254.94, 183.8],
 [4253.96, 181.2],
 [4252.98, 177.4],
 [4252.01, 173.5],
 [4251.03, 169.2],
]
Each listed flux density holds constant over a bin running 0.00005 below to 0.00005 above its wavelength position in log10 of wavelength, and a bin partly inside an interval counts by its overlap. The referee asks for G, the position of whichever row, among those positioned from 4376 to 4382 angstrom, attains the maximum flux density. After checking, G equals 4376.17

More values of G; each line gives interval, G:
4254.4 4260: 4255.92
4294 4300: 4294.31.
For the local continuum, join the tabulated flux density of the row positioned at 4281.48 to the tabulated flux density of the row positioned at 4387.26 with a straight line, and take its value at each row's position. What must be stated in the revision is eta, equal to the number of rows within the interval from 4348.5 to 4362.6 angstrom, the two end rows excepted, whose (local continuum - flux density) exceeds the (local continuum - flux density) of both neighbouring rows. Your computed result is 1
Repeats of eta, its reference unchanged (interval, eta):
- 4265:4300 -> 2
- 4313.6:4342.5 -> 1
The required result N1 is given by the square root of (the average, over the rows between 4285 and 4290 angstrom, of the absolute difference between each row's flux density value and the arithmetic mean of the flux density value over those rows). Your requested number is 2.2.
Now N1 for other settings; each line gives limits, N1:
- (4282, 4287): 2.3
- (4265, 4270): 2.7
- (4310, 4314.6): 2.9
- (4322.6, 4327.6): 1.1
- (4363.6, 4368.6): 0.9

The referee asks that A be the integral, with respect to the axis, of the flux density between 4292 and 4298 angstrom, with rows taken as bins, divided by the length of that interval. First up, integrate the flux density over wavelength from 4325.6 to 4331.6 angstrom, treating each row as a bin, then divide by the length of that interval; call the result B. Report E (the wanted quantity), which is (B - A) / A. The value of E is 0.42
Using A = 137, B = 193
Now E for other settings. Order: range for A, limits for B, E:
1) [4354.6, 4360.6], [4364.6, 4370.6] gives 0.03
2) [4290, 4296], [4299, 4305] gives -0.12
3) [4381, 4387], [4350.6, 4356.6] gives 0.13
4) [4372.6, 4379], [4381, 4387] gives -0.07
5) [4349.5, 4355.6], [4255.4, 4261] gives -0.08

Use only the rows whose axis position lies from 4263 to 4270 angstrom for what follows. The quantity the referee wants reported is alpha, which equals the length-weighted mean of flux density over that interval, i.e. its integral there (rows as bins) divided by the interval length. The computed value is 193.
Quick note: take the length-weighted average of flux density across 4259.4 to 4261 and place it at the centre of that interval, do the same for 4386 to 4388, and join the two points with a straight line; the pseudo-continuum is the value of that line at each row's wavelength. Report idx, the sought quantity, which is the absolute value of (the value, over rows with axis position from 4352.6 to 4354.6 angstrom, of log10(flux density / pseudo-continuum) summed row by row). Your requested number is 0.07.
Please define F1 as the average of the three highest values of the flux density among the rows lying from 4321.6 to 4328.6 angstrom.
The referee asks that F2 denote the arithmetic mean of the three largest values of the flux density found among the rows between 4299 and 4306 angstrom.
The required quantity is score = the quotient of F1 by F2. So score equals 1.48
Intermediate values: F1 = 184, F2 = 124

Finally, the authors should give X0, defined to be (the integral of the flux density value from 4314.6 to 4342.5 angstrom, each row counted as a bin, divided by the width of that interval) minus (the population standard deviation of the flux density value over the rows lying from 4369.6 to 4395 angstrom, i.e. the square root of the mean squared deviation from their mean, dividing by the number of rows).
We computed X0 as 181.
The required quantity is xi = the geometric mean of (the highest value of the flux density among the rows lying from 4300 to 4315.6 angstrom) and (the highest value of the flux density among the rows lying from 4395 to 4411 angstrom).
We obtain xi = 186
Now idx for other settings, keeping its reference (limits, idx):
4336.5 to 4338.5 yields 0.04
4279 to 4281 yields 0.10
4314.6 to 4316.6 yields 0.03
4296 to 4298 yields 0.27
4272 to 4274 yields 0.12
